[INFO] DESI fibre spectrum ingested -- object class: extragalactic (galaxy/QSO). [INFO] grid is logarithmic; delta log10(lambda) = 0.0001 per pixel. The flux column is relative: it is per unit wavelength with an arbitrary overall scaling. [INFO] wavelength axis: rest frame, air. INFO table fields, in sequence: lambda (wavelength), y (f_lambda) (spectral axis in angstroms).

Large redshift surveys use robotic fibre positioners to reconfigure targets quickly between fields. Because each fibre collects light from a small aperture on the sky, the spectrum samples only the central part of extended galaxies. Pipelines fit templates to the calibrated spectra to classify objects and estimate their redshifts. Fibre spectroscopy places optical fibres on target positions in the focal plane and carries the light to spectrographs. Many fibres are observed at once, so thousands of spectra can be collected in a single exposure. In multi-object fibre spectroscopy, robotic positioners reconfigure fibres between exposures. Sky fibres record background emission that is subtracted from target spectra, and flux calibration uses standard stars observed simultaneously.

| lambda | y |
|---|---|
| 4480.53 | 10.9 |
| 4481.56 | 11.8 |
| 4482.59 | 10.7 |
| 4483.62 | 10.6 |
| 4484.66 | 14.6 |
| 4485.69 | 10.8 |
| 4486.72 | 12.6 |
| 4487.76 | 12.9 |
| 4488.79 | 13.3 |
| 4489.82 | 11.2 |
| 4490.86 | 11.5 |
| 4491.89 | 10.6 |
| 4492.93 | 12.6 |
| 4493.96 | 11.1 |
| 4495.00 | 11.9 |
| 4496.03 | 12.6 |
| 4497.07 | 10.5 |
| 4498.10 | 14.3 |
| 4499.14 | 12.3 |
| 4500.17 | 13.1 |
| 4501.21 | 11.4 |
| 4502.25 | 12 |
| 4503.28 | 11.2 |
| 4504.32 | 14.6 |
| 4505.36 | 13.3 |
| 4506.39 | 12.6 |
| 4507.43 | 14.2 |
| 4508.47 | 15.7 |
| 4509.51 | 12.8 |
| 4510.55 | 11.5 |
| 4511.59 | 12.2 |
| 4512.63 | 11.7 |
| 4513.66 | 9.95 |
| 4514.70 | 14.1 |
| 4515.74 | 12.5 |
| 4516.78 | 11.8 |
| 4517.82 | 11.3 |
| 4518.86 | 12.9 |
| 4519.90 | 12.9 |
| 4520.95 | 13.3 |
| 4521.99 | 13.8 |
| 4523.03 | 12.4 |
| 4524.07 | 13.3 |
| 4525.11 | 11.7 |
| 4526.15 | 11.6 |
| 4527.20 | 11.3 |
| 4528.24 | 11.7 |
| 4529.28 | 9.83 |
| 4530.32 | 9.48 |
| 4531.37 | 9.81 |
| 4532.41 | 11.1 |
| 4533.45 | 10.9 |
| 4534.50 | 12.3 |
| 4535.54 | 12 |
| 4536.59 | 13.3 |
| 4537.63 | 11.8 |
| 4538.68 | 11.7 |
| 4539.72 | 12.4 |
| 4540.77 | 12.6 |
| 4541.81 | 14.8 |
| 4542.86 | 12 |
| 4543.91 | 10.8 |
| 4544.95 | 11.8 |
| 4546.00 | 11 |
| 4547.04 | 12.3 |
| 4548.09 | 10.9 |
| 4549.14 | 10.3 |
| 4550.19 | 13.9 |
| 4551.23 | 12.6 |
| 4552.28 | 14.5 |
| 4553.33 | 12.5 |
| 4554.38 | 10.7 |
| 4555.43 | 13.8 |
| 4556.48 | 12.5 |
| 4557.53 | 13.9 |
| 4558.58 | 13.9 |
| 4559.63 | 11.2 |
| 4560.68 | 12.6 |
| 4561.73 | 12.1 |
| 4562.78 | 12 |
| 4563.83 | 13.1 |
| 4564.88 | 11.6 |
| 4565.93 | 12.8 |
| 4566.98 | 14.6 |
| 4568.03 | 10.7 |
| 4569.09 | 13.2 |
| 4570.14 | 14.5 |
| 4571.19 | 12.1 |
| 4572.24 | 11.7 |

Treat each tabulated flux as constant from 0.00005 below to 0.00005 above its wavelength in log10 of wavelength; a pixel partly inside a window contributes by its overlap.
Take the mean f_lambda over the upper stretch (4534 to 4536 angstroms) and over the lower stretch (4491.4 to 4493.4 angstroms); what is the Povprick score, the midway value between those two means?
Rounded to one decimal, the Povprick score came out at 11.9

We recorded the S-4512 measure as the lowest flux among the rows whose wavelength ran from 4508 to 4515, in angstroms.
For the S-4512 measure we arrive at 9.95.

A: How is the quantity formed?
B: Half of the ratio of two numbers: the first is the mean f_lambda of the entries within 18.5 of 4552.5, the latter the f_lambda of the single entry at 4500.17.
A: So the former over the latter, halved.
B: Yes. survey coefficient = 0.48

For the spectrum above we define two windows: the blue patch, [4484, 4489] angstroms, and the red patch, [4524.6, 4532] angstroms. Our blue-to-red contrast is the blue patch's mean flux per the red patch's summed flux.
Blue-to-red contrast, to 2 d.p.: 0.17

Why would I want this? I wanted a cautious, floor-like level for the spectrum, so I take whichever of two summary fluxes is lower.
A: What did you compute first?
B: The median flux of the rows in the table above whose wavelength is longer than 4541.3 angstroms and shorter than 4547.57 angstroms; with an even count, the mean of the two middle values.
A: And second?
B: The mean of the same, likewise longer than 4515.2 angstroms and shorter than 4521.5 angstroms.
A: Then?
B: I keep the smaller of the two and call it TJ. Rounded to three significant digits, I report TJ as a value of 11.9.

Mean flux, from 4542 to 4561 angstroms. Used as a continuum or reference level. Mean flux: 12.3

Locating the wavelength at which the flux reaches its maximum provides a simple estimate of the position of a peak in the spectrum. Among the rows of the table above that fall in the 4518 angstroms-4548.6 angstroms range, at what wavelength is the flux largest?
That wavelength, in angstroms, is 4541.81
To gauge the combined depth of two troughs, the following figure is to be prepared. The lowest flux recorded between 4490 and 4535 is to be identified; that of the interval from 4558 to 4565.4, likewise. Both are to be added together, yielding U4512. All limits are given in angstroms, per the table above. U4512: 20.7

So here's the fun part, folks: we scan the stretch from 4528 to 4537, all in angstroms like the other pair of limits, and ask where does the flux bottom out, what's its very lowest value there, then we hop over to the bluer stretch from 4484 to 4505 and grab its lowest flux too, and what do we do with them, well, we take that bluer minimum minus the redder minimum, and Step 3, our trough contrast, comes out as 1.0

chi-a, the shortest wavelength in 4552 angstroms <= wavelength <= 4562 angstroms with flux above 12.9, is 4552.28 angstroms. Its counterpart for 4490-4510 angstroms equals 4498.10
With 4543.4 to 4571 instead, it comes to 4550.19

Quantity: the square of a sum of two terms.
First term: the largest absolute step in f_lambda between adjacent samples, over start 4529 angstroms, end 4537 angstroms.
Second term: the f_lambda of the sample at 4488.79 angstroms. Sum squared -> 216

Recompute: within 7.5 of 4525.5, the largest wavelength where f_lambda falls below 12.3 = 4532.41 angstroms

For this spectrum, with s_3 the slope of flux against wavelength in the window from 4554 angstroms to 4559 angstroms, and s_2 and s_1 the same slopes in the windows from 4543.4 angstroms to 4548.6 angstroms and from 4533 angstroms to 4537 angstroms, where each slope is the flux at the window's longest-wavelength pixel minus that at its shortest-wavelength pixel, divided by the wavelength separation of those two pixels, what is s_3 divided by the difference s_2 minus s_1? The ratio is -1.0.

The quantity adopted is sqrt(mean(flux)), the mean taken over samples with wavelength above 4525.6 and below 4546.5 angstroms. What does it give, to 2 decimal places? 3.41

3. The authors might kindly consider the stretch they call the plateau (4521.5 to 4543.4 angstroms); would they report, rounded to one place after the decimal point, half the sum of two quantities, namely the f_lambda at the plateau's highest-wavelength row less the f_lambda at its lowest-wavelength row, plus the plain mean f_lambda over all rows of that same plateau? 5.0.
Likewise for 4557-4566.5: 5.7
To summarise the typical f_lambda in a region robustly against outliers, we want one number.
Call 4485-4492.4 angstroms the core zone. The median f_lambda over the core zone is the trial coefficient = 11.5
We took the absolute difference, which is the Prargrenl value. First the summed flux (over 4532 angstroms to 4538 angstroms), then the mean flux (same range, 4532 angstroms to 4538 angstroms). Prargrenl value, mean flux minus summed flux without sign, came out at 59.5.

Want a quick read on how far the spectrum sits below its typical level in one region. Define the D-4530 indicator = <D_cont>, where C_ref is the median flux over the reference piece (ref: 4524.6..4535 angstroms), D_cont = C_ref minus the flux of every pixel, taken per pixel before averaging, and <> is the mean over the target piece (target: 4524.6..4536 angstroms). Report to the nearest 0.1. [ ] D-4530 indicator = 0.1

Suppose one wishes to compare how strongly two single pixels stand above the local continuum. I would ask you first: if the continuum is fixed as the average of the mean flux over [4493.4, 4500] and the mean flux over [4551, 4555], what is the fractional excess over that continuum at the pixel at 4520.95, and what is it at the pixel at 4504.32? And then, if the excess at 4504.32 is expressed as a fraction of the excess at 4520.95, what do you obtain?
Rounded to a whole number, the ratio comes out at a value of 2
